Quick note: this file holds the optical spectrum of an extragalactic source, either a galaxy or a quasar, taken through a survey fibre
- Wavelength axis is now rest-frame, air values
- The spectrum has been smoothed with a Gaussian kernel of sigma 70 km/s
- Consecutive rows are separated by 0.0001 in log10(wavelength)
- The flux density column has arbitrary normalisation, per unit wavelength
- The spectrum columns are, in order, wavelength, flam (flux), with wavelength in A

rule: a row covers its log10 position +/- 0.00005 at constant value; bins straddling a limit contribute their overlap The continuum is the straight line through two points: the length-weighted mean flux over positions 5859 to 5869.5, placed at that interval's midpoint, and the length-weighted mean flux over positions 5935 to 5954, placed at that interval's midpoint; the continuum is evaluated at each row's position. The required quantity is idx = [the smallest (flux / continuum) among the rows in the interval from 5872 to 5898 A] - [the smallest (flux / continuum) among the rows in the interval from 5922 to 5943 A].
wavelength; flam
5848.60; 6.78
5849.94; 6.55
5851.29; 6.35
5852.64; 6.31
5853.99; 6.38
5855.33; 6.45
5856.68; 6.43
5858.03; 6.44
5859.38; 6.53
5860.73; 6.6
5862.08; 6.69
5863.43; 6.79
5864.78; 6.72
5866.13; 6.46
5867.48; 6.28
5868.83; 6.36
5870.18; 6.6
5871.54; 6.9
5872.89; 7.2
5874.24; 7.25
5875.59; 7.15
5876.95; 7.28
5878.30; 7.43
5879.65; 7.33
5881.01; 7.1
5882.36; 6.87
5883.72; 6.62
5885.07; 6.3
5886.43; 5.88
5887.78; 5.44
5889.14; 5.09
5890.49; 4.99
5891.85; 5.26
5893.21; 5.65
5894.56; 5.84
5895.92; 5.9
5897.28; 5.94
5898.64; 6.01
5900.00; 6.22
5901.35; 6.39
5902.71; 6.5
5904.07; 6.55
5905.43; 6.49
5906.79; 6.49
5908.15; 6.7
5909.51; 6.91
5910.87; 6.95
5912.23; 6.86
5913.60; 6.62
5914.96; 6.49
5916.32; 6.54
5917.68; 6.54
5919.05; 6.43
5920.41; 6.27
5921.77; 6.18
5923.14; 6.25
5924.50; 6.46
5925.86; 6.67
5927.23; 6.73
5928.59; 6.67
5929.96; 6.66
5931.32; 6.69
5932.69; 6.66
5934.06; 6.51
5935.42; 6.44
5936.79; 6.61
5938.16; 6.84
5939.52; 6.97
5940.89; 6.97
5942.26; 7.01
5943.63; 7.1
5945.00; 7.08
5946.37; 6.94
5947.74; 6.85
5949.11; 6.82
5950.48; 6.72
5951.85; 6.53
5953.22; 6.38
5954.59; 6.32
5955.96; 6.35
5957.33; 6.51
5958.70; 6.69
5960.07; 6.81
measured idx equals -0.176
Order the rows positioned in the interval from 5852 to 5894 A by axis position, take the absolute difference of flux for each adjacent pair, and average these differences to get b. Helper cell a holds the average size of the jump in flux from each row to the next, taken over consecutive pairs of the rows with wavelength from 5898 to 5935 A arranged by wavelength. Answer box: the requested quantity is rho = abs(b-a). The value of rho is 0.077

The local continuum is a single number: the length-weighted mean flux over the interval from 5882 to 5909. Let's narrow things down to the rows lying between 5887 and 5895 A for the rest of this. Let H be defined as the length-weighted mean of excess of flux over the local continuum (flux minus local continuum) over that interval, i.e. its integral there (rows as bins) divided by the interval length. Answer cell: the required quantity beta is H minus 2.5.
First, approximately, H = -0.7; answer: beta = -3.2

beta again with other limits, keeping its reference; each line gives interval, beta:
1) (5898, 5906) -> -2.2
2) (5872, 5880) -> -1.3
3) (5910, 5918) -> -1.9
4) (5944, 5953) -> -1.7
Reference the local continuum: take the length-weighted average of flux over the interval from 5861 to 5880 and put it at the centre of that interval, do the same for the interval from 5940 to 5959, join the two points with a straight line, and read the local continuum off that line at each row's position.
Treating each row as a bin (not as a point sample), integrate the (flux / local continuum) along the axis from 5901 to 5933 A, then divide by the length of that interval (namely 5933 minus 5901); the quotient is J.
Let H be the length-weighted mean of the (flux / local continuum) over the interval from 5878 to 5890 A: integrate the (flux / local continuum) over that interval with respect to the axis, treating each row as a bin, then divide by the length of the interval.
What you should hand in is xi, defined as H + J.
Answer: 1.90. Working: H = 0.934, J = 0.97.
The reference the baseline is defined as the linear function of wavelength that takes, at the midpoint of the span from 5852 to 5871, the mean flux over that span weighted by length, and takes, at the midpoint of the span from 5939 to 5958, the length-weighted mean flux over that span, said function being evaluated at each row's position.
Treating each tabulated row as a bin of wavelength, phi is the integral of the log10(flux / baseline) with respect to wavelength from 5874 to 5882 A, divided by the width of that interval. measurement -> 0.043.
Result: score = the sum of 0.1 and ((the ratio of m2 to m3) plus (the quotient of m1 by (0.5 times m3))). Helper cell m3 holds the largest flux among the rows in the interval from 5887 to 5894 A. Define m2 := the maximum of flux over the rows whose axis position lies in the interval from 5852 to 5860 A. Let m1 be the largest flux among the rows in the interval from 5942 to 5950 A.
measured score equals 3.8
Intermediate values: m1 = 7.1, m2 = 6.53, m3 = 5.65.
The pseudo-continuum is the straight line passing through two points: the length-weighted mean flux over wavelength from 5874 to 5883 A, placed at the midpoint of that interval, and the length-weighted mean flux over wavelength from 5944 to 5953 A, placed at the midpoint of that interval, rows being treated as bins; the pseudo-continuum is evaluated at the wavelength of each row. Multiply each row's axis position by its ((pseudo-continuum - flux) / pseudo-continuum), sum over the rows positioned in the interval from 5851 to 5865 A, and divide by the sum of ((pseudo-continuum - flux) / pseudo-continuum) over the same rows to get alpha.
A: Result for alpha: 5857.1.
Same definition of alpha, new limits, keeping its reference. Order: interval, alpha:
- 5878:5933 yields 5900.6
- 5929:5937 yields 5933.7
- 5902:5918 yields 5909.7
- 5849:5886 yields 5862.4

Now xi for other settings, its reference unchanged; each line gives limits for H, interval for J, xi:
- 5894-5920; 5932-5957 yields 1.94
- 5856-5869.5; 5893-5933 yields 1.90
